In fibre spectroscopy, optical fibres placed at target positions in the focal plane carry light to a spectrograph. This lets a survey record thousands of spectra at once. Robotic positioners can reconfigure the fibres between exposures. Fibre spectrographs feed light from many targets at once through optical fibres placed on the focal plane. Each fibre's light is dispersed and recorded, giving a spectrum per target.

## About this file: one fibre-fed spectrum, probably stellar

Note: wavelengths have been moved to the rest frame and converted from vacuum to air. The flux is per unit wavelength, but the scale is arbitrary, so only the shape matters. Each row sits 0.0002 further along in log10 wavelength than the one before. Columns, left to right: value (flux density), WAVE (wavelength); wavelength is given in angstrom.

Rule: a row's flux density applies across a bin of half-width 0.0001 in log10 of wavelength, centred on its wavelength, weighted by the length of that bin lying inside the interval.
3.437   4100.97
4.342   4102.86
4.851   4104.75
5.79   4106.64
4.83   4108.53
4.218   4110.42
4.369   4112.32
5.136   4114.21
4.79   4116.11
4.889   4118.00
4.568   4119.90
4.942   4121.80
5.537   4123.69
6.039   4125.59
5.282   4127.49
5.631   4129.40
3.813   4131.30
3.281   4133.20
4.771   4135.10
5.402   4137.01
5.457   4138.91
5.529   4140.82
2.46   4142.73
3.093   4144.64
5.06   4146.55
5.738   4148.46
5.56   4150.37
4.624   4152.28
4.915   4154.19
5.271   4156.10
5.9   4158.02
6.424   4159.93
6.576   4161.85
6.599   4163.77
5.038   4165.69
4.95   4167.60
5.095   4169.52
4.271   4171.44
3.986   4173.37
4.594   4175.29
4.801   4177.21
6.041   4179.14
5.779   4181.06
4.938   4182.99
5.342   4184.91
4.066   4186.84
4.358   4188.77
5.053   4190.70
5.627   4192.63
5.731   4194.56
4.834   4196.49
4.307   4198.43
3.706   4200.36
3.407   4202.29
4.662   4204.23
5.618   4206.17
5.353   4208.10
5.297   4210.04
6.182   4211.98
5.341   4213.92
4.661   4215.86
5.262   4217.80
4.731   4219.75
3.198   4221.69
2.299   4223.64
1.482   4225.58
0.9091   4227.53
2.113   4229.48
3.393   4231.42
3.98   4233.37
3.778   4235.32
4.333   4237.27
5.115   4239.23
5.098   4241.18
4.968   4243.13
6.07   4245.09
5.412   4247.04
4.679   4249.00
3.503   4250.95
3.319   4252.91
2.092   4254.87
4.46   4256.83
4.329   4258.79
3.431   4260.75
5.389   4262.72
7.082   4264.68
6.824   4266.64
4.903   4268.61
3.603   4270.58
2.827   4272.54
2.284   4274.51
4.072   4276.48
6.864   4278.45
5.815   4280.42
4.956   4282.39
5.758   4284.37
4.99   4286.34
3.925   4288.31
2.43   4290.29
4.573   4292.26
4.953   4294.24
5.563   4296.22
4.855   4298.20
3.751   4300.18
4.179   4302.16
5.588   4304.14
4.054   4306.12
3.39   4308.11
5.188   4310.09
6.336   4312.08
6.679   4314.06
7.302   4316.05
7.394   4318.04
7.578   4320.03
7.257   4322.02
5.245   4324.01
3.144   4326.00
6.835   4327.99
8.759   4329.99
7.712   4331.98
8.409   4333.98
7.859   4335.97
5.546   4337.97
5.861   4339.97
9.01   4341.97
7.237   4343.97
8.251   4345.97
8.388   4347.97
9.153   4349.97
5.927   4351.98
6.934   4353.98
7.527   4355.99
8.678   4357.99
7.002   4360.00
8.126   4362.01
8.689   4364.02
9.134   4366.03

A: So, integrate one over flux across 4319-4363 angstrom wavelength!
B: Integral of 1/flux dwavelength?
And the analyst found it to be 6.4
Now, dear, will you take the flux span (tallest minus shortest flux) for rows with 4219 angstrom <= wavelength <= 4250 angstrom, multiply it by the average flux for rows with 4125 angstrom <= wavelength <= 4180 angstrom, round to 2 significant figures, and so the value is 26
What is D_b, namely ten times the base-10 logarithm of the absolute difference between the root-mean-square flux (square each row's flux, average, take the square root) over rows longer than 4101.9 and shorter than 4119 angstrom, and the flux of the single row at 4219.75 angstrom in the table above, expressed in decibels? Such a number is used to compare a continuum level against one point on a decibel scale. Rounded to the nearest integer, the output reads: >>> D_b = -10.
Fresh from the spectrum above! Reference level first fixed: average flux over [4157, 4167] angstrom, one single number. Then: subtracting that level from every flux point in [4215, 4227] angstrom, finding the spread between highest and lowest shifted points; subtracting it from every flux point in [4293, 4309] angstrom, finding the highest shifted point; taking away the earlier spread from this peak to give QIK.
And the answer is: -4.3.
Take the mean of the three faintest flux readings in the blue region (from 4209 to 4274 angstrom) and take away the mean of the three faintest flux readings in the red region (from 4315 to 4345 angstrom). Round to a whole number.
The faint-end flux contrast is -3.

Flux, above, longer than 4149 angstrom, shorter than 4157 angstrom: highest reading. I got 5.56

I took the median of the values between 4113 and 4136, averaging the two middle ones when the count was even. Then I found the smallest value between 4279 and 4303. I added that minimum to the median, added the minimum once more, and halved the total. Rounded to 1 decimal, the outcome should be 4.9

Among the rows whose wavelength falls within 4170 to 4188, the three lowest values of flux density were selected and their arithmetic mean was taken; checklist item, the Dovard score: 4.11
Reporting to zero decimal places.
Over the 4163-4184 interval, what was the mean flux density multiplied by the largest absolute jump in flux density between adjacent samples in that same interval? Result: 8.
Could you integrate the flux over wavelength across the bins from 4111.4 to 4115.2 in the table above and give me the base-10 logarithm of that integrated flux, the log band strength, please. 1.26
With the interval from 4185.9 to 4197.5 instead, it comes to 1.76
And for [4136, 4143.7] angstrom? 1.56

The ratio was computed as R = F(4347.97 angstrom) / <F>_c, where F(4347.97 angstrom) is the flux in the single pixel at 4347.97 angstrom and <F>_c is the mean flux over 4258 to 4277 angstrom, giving 1.9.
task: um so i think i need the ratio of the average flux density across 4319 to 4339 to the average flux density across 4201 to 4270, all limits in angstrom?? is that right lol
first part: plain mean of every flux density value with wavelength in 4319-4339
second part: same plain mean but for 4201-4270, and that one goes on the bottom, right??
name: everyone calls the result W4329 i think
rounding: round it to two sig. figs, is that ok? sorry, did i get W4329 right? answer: 1.6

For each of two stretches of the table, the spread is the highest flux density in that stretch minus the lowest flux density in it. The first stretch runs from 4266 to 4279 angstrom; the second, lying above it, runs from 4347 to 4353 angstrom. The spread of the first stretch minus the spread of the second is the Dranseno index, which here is 1.4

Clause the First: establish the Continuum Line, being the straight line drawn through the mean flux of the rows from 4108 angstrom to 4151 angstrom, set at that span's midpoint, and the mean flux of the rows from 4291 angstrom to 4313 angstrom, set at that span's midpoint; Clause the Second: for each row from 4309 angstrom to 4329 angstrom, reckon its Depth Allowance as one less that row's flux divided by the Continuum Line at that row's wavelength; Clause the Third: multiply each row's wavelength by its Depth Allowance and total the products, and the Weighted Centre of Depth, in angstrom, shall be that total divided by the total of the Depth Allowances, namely 4318.1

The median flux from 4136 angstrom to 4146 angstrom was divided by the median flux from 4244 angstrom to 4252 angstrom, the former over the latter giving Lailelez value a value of 1.1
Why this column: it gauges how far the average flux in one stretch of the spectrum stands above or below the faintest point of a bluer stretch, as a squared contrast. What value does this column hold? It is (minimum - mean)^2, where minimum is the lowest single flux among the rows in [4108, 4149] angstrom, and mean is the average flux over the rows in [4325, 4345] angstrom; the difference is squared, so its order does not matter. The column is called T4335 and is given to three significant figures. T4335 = 21.0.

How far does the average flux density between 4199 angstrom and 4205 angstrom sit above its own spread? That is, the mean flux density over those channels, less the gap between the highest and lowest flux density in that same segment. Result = 2.67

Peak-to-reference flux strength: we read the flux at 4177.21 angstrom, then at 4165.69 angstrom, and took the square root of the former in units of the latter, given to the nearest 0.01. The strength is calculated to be 0.98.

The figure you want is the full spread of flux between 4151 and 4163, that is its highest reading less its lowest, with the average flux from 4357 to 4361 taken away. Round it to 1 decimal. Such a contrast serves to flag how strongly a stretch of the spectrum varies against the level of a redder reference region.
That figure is -5.9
